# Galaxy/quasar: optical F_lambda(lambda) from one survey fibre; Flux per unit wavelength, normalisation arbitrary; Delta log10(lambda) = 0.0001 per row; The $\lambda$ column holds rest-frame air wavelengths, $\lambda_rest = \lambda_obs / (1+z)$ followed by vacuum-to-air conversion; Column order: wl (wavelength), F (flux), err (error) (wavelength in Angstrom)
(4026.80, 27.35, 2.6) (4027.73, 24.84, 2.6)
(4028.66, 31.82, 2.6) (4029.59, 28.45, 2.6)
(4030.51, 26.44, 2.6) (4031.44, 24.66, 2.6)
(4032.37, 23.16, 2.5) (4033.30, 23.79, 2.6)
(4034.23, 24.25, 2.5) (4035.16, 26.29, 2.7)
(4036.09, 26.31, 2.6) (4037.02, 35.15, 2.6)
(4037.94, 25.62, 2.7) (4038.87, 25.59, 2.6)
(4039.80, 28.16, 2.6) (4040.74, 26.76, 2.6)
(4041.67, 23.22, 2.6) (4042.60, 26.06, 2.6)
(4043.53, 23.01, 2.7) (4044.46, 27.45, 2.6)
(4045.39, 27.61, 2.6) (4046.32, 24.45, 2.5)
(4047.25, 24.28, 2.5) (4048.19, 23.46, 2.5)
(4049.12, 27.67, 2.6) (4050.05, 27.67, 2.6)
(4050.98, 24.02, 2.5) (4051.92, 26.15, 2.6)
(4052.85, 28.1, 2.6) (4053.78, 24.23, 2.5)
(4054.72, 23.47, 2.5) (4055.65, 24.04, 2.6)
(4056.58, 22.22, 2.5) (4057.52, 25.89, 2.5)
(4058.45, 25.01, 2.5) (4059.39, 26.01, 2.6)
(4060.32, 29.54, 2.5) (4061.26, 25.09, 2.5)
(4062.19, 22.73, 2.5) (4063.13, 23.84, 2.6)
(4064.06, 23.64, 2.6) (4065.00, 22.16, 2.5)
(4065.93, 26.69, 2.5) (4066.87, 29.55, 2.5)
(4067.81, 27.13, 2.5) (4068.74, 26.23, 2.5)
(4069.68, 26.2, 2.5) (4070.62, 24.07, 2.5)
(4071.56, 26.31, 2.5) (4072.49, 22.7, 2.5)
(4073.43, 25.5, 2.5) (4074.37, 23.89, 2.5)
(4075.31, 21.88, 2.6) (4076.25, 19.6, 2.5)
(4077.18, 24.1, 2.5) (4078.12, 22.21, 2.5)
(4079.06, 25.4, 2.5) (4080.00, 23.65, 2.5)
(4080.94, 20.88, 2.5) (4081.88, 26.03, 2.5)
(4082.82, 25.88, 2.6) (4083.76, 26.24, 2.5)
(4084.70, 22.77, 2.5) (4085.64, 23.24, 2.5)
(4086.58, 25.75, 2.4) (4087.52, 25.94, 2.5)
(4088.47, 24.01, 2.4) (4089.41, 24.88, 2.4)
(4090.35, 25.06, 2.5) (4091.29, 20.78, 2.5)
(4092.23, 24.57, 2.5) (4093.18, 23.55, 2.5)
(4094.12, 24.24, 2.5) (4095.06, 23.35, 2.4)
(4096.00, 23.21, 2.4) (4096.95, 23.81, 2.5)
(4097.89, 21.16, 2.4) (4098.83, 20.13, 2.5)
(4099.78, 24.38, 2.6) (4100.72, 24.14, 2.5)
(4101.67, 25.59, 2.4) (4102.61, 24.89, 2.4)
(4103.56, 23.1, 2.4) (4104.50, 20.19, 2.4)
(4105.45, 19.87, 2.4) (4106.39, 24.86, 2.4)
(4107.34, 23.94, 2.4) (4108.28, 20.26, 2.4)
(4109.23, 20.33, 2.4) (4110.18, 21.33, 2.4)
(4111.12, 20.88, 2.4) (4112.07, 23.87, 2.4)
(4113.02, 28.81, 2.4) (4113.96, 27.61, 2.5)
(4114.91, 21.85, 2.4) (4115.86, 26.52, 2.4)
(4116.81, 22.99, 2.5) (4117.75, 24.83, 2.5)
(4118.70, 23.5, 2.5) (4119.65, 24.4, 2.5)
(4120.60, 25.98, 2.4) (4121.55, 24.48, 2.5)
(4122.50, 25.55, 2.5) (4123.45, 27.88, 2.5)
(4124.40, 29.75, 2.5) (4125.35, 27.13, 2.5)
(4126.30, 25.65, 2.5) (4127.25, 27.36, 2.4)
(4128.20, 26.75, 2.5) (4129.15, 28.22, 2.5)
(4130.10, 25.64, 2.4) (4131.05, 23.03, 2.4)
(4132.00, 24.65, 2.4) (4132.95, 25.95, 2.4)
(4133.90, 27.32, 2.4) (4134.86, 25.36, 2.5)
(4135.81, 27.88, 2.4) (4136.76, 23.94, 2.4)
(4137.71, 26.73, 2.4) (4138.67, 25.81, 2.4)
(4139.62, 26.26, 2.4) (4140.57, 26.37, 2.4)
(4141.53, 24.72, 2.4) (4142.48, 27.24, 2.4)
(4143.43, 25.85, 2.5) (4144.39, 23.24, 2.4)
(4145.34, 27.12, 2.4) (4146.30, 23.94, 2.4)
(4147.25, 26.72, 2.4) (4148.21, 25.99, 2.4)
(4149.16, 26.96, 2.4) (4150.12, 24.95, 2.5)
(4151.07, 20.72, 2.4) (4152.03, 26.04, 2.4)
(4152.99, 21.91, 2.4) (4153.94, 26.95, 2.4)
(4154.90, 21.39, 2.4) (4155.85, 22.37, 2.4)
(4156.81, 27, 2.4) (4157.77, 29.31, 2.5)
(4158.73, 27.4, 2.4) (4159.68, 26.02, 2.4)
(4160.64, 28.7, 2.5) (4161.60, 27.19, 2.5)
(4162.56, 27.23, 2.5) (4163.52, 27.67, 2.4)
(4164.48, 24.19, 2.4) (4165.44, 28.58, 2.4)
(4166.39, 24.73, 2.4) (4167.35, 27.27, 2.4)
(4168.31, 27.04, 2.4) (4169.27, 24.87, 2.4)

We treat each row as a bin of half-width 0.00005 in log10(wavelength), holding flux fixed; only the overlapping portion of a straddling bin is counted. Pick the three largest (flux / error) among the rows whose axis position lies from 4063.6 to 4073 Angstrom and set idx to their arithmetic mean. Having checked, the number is 11.1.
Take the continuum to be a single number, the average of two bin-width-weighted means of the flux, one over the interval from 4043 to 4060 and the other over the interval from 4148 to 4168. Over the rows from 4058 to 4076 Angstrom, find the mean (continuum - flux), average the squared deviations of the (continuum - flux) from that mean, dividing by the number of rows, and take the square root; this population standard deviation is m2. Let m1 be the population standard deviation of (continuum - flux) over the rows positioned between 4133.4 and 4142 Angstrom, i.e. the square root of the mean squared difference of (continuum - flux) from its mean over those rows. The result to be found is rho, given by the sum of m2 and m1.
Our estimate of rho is 3.3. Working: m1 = 1.2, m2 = 2.15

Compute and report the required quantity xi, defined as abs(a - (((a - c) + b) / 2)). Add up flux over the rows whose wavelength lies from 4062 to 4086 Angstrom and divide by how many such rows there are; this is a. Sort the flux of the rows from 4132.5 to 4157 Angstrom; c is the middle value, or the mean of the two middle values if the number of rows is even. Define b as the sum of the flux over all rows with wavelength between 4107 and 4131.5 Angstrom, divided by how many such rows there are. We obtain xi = 12.7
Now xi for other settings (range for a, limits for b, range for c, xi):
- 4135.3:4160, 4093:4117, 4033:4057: 13.9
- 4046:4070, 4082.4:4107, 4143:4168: 14.0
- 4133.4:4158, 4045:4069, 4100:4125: 12.2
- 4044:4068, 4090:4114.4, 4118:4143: 14.1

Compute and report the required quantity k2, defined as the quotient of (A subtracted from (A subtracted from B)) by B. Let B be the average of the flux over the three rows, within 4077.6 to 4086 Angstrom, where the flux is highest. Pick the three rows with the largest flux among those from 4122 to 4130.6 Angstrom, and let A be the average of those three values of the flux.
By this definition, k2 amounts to -1.20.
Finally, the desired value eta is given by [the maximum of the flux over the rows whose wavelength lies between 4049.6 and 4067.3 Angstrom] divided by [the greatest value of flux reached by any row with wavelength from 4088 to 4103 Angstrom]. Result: 1.15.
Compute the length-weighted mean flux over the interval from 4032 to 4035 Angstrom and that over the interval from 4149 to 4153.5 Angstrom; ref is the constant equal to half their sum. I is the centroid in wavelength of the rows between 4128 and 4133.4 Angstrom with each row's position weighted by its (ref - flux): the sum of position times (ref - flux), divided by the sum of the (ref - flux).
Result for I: 4129.8 Angstrom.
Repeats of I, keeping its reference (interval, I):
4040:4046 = 4043.7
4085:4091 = 4088.4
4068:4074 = 4070.3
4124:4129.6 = 4126.6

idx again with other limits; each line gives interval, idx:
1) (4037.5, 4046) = 10.7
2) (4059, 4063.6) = 10.6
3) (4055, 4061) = 10.7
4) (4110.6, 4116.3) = 11.4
